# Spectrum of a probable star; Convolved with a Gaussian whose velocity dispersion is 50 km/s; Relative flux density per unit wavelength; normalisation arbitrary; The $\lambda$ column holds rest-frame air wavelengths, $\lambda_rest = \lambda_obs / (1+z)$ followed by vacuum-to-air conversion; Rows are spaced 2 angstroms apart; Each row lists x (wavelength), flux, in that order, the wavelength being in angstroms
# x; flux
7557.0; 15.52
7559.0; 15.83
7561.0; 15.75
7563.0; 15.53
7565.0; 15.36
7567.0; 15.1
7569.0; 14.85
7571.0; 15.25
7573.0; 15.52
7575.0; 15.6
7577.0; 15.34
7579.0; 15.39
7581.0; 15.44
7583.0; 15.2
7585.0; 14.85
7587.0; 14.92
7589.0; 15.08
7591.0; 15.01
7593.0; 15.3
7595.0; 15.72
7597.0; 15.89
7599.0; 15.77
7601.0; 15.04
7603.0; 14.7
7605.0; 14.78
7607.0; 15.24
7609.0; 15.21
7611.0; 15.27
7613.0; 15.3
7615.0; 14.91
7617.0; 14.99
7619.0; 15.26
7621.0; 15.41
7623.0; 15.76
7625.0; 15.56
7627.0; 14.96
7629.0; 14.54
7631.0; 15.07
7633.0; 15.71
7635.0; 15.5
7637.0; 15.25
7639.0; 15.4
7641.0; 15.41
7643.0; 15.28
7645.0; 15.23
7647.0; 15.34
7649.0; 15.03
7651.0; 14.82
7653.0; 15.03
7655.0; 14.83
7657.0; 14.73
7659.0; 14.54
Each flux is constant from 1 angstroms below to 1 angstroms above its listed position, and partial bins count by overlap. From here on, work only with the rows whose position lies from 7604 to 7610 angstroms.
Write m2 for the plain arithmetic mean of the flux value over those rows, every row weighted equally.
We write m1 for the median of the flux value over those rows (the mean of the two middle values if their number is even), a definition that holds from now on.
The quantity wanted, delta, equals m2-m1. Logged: -0.13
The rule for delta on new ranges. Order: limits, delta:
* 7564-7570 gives 0.00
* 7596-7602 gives -0.20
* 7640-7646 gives 0.03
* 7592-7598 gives -0.08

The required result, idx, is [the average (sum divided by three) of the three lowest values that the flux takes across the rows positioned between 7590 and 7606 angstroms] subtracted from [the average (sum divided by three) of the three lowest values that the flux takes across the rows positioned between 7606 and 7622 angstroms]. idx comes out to 0.21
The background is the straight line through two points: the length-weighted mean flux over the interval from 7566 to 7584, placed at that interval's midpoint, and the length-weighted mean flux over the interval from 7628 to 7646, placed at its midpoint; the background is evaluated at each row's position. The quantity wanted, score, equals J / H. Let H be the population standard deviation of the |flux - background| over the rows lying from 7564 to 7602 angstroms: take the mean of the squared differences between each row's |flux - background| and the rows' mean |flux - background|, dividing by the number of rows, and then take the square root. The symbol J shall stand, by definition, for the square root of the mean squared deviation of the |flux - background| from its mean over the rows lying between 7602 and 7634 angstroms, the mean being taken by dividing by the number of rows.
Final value 1.3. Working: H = 0.17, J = 0.218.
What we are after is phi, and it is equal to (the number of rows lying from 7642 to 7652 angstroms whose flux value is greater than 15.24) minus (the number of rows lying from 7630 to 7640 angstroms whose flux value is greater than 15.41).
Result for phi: 0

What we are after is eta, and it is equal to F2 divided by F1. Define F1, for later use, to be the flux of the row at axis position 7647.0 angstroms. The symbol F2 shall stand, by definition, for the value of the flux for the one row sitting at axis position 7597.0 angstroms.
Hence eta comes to 1.04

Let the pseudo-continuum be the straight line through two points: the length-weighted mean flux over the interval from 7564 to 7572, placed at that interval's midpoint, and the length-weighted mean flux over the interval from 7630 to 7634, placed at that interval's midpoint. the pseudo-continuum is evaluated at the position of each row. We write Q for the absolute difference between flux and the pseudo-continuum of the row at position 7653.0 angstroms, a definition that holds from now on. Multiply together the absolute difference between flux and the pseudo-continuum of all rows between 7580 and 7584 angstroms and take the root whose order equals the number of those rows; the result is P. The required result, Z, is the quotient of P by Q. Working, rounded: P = 0.02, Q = 0.44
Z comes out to 0.0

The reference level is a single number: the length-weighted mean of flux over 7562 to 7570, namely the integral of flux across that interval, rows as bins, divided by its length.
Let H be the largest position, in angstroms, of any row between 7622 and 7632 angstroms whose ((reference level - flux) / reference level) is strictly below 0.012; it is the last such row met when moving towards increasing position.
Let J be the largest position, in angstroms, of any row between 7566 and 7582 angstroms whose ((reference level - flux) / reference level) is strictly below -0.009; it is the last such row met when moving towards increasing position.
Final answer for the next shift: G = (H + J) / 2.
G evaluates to 7606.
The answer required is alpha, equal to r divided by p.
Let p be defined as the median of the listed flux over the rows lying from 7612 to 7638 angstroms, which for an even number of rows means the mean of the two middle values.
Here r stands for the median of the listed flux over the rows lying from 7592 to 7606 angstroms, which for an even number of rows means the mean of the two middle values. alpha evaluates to 1.00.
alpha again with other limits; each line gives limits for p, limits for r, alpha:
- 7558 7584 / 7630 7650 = 0.99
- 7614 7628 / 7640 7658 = 0.98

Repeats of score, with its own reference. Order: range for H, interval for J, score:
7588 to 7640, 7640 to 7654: 0.7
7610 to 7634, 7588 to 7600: 0.9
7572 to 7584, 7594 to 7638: 2.4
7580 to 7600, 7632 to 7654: 0.8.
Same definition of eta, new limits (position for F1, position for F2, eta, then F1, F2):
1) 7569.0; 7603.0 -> 0.99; 14.85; 14.7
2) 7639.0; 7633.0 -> 1.02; 15.4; 15.71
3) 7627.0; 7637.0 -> 1.02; 14.96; 15.25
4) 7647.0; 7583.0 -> 0.99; 15.34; 15.2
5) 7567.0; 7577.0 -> 1.02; 15.1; 15.34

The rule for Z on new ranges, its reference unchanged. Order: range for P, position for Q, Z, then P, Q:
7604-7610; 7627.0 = 0.3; 0.13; 0.41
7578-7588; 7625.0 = 0.5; 0.09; 0.20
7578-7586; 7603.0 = 0.1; 0.07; 0.58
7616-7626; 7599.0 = 0.3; 0.17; 0.51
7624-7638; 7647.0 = 2.5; 0.27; 0.11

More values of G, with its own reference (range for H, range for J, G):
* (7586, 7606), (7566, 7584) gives 7591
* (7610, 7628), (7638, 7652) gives 7633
